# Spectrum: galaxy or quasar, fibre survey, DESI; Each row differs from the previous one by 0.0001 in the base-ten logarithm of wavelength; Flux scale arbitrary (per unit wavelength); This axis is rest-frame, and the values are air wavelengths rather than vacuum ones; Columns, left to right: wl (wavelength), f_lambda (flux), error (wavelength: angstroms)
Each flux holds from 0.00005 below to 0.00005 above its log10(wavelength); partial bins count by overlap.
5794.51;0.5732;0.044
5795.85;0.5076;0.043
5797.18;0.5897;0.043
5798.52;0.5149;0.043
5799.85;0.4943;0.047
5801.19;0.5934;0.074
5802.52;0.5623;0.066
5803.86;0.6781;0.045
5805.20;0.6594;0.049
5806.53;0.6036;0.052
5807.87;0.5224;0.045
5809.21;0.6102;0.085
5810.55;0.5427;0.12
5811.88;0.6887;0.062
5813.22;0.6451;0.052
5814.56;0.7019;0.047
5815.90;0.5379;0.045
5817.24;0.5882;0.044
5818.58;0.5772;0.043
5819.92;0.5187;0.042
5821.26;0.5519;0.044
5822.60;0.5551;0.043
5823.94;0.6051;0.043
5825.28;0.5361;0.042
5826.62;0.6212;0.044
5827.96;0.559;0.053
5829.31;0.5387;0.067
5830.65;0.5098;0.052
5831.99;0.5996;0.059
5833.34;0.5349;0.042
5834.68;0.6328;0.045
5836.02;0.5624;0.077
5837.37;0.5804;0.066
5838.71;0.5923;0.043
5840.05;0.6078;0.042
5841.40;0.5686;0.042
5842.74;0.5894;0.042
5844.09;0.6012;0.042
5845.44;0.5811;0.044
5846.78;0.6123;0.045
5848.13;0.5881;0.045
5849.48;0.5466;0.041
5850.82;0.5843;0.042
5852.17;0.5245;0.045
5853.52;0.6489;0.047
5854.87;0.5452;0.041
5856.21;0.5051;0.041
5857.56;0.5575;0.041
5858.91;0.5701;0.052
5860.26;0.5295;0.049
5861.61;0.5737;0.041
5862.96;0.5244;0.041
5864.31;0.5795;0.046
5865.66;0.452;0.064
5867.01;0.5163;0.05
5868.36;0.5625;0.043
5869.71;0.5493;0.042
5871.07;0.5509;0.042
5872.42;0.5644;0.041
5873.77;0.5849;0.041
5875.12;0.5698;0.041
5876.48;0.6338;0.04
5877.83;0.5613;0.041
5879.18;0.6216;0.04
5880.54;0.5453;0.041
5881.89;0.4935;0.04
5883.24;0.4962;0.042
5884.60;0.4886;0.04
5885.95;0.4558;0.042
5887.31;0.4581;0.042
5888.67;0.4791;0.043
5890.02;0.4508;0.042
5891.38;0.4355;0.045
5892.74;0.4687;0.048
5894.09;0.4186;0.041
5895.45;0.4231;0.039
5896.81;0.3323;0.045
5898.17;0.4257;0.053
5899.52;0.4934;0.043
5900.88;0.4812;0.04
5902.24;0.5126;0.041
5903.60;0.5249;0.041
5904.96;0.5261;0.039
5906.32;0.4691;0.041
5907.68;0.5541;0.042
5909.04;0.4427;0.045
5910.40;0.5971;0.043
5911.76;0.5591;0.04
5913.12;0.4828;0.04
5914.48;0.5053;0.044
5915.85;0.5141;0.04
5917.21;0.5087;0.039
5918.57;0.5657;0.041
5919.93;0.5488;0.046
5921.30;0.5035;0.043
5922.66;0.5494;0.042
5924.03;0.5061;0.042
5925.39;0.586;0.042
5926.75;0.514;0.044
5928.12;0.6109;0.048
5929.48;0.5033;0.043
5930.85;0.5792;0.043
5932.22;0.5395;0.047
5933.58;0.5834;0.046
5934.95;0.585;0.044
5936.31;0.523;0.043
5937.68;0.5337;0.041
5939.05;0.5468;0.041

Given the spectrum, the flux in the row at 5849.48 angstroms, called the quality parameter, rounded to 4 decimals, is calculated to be 0.5466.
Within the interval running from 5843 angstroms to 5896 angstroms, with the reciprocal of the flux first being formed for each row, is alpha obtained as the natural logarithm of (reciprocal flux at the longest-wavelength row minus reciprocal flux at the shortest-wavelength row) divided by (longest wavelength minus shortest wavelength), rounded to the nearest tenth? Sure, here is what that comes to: -4.3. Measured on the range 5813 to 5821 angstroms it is -2.9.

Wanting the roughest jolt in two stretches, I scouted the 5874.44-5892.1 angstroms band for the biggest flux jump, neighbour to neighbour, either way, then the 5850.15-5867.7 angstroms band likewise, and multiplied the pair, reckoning 0.010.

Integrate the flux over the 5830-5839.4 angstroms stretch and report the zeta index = 5.39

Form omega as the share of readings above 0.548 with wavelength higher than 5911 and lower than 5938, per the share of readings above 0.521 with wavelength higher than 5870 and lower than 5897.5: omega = 1.1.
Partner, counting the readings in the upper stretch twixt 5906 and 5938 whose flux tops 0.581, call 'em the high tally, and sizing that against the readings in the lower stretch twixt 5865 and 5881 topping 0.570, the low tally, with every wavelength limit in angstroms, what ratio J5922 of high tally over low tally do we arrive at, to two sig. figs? 1.7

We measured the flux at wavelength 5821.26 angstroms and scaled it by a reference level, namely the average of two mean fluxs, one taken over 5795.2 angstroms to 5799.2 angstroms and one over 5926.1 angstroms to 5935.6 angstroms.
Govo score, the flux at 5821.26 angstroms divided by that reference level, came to 1.01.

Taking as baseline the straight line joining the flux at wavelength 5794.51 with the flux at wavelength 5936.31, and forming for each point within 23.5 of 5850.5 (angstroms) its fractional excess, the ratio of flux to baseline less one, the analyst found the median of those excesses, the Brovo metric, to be 0.028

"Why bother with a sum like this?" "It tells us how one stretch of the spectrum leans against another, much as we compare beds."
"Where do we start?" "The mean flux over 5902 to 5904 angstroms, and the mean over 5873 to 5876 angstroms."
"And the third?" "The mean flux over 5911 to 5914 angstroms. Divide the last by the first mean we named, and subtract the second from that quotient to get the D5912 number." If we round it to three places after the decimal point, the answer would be 0.427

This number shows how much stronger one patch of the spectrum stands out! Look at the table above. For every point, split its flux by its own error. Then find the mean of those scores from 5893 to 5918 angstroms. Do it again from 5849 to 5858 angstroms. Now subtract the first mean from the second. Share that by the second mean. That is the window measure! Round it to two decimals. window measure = 0.11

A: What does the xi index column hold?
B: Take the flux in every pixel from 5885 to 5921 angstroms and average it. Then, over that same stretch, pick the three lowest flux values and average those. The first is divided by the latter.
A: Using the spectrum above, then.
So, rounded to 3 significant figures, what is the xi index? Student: 1.24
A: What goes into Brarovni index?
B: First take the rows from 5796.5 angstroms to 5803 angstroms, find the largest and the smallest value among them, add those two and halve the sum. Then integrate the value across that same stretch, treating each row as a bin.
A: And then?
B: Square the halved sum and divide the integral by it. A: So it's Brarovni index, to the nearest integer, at 12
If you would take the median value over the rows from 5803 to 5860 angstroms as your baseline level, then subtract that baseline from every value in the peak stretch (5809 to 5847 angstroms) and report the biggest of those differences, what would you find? 0.121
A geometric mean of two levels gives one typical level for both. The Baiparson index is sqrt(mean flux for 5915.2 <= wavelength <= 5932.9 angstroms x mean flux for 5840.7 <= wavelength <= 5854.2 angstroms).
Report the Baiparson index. 0.562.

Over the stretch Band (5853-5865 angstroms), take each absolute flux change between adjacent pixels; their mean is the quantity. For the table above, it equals 0.050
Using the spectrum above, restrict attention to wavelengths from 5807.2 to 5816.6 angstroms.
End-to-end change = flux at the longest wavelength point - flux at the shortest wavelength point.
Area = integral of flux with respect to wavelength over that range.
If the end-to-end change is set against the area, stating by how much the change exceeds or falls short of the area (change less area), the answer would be -5.7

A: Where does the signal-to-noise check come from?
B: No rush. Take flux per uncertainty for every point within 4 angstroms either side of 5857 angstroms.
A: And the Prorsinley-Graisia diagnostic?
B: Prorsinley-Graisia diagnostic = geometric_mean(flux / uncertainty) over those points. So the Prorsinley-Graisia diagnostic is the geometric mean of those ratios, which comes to 12.4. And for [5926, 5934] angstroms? 12.3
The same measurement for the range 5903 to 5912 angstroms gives 12.6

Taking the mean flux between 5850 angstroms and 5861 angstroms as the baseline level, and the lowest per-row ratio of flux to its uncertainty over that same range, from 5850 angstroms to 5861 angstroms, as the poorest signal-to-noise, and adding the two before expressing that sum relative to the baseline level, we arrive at 20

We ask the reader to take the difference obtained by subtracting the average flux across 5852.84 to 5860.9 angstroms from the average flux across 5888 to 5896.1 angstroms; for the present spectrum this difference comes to -0.11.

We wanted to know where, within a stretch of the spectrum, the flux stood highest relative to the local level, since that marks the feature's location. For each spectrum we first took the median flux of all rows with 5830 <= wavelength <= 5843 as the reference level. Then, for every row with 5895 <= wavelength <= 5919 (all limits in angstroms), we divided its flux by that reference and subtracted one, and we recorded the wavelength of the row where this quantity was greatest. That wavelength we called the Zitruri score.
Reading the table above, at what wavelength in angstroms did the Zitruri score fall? 5910.40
